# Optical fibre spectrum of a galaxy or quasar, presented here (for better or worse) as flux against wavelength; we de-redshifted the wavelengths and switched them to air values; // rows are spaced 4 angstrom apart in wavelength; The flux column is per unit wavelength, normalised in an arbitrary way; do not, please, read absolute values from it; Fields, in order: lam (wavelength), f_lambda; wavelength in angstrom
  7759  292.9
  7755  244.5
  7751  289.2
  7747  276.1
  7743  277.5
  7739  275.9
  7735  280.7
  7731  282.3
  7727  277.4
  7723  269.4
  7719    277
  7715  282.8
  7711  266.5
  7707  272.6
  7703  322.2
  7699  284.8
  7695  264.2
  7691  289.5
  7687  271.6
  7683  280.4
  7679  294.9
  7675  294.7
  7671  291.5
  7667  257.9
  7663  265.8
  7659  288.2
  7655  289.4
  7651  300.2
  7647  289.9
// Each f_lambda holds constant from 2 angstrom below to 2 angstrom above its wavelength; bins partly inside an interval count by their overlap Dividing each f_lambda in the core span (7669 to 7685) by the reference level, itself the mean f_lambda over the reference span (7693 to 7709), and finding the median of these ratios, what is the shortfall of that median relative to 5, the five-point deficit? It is 3.975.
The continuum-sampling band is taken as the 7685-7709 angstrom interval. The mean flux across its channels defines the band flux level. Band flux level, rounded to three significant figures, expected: 284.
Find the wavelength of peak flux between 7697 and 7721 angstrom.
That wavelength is 7703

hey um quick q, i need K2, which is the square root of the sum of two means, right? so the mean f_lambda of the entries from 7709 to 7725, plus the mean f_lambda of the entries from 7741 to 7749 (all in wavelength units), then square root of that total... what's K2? 23.5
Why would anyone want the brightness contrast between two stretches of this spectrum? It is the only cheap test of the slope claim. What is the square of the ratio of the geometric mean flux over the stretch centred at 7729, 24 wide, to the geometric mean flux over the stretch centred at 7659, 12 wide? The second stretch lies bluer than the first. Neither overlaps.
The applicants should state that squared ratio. 0.973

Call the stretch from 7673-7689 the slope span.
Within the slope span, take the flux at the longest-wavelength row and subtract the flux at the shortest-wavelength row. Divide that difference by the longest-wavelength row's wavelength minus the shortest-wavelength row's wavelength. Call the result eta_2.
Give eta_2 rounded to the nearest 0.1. -1.9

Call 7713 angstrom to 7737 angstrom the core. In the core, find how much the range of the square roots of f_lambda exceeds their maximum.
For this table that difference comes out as -16.4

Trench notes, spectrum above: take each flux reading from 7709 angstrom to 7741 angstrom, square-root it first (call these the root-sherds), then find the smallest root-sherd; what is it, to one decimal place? 16.3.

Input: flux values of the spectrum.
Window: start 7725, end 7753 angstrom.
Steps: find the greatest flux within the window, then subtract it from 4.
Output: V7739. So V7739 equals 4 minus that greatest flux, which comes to -285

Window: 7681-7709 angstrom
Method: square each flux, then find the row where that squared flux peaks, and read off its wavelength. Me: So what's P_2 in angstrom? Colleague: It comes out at 7703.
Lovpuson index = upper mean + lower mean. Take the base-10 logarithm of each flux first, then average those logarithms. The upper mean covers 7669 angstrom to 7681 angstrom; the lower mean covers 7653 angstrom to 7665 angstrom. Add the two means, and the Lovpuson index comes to 4.92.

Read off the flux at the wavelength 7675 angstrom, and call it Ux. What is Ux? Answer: 294.7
